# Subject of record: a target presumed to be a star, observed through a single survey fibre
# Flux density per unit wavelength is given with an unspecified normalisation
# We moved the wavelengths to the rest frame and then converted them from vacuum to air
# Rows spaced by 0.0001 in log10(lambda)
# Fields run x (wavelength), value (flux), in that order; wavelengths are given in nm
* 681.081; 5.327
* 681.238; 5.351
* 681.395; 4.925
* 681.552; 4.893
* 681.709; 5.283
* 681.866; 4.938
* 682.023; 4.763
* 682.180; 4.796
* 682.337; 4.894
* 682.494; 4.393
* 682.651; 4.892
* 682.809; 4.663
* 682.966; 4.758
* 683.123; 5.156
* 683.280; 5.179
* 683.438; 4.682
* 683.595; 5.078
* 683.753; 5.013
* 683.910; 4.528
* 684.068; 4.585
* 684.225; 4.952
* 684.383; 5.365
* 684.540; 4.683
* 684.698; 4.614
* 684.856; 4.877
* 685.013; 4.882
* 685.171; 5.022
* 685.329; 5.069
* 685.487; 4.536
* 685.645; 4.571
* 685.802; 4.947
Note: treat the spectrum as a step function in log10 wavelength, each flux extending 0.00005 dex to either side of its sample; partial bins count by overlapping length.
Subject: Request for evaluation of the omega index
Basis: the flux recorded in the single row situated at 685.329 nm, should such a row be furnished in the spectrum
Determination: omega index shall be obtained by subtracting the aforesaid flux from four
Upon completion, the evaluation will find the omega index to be -1.07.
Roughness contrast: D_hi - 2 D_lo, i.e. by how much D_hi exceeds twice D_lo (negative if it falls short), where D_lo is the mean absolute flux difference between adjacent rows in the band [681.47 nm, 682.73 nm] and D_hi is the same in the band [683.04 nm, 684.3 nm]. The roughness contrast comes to -0.31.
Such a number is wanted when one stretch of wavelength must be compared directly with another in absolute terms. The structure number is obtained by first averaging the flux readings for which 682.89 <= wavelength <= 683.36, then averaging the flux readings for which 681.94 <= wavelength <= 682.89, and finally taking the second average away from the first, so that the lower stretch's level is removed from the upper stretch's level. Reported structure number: 0.30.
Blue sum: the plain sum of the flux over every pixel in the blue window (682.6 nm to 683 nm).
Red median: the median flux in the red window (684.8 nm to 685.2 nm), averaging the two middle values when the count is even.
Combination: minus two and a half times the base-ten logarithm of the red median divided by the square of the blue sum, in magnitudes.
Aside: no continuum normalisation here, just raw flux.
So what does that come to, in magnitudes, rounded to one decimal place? 4.1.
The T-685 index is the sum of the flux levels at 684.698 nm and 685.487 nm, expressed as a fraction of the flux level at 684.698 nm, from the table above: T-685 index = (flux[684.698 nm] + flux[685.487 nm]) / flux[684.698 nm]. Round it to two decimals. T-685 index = 1.98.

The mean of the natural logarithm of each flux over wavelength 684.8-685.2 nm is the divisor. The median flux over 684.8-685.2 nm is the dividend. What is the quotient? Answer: 3.06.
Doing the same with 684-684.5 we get 3.09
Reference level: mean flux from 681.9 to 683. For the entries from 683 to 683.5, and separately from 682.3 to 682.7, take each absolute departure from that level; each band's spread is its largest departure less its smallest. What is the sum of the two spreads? 0.58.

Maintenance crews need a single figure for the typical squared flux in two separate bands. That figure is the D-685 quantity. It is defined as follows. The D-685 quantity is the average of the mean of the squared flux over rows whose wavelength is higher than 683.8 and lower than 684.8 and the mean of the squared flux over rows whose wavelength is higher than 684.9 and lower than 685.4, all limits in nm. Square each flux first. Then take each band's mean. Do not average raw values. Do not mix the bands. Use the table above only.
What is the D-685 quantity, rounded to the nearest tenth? 24.0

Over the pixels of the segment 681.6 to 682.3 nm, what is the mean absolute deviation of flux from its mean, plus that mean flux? 5.11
